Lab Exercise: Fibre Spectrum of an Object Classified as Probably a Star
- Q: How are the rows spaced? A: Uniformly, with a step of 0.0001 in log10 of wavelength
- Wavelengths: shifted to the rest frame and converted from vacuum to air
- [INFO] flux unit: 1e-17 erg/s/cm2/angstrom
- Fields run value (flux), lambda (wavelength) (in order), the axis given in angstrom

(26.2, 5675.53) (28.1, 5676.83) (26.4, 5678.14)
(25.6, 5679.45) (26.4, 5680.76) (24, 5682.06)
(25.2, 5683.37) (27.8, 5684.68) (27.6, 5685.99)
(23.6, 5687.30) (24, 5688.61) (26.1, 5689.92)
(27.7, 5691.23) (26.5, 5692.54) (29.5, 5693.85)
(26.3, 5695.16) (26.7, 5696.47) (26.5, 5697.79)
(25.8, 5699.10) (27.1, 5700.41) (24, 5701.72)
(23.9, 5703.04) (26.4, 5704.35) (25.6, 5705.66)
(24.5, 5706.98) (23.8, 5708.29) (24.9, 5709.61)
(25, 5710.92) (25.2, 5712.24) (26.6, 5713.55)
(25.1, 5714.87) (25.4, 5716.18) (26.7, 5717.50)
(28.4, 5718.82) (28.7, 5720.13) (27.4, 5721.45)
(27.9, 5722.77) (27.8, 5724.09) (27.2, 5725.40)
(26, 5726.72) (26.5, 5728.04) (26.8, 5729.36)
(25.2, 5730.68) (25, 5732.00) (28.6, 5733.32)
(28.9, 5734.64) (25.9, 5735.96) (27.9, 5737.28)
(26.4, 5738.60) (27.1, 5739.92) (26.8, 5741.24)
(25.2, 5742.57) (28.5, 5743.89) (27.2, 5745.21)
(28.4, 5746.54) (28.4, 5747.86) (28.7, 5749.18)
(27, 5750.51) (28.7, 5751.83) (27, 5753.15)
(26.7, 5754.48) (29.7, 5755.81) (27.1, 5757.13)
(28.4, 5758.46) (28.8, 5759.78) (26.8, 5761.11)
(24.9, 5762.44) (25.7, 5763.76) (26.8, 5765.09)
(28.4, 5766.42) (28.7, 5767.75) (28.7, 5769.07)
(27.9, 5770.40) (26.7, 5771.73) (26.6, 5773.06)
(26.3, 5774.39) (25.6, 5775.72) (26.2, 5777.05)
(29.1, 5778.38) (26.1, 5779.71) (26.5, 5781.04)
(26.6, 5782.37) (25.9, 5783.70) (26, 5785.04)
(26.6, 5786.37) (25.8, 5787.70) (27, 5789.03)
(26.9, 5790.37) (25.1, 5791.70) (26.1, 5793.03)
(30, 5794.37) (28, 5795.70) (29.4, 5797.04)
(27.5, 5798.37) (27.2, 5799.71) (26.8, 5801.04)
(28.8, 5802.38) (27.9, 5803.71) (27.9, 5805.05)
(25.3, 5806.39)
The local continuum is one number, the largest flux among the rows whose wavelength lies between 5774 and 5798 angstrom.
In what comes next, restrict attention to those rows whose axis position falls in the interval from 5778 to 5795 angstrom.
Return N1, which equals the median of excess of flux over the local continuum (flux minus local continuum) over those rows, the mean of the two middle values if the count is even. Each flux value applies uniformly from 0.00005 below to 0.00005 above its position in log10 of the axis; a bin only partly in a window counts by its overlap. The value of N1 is -3.50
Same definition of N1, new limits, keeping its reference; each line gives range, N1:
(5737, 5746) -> -2.90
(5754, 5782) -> -3.20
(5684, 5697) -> -3.40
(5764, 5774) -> -2.10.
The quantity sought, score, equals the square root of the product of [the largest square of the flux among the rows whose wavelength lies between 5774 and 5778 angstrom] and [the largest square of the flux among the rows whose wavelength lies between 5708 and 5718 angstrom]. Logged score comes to 702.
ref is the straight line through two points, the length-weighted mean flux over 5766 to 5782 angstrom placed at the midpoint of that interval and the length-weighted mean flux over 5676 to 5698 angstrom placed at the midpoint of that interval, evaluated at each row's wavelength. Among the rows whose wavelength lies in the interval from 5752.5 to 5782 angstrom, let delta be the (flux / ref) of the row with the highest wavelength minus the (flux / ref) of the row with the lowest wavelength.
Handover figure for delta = -0.028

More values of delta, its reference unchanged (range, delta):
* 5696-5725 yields 0.031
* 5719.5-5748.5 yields -0.022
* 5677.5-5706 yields -0.040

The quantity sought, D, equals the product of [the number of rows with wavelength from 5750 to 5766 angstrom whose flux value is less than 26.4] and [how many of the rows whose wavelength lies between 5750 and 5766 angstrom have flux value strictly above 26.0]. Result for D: 20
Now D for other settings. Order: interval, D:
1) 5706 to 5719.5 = 21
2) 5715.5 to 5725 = 6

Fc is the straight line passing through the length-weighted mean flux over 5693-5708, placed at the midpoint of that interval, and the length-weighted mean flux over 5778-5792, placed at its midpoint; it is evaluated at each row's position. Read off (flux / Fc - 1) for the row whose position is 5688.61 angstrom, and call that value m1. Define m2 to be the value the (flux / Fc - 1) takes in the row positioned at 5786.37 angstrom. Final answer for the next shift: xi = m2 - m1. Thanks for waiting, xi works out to 0.08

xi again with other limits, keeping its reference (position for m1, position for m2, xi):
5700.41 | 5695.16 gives -0.03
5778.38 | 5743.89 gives -0.01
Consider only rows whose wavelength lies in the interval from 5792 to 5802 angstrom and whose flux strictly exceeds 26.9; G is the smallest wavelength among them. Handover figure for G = 5794.37 angstrom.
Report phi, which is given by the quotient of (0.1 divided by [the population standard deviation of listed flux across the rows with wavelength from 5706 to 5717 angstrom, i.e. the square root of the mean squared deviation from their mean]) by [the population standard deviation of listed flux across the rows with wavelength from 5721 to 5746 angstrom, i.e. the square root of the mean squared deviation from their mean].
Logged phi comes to 0.119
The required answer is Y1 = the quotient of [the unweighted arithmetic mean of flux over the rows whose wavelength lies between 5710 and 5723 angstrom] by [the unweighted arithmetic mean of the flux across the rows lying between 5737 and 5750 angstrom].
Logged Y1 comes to 0.970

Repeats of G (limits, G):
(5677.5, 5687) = 5684.68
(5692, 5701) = 5693.85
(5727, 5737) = 5733.32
